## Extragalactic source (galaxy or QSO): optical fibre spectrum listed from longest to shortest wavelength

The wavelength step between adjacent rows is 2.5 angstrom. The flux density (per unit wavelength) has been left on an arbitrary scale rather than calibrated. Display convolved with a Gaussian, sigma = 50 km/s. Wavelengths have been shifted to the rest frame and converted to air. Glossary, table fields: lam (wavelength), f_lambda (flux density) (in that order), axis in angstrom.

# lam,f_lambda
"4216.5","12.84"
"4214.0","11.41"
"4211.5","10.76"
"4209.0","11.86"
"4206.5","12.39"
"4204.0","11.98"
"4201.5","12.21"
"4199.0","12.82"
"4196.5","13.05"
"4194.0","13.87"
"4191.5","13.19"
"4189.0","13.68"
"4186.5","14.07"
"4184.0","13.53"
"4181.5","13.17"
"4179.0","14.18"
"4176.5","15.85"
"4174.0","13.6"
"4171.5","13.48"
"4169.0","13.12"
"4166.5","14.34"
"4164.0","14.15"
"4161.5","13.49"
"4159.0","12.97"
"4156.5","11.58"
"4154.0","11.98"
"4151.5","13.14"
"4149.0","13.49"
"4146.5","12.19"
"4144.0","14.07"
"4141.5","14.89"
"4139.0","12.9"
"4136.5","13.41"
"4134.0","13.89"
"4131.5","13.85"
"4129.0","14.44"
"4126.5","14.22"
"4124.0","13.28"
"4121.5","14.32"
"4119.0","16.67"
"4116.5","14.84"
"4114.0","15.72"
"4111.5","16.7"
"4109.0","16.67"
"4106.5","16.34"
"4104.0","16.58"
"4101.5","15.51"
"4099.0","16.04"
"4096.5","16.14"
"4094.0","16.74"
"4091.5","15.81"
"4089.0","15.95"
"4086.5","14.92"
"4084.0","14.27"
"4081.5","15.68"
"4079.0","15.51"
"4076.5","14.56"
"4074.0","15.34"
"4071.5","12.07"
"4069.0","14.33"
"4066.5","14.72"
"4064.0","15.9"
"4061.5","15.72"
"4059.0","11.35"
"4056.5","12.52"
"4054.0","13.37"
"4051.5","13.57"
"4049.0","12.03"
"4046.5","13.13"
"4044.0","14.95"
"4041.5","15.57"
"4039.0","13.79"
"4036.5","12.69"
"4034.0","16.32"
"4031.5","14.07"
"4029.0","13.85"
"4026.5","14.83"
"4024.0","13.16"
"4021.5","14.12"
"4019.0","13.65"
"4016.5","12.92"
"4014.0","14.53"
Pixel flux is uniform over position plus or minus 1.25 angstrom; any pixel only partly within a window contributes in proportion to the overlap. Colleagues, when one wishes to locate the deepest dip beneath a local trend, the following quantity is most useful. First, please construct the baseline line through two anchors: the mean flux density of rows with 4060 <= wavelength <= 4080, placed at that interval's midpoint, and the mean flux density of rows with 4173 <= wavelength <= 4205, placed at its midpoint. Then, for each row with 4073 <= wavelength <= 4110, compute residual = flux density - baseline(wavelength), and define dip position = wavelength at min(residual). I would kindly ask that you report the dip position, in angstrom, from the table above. 4084.0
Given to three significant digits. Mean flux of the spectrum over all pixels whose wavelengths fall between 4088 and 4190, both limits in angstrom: 14.4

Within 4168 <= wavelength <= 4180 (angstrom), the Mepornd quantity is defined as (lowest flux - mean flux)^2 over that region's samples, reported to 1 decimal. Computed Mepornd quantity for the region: 0.9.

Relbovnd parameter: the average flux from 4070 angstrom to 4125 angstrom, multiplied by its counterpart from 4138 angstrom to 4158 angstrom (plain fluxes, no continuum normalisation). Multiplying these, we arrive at 201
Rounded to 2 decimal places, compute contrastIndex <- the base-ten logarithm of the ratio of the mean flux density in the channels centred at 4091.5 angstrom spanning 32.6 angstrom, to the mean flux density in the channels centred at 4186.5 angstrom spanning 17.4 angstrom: 0.06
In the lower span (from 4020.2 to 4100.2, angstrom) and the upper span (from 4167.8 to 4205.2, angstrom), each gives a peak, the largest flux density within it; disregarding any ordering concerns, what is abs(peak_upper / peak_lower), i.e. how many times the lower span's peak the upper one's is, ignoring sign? 0.95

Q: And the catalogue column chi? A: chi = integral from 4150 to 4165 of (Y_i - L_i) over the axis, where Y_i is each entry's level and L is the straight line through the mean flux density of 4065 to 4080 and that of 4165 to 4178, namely -19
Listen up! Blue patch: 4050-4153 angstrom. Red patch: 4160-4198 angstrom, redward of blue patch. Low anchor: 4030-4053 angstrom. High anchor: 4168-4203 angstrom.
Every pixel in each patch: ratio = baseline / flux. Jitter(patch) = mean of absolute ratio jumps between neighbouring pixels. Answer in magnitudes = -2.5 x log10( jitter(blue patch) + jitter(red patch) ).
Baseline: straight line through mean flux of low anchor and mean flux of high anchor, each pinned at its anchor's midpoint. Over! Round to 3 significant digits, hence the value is 2.30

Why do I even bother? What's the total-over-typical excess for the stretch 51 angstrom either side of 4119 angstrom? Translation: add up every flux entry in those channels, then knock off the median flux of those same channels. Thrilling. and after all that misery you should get 582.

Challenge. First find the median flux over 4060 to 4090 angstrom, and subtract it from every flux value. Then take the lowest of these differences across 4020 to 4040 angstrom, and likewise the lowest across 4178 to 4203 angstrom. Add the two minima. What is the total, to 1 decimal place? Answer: -5.4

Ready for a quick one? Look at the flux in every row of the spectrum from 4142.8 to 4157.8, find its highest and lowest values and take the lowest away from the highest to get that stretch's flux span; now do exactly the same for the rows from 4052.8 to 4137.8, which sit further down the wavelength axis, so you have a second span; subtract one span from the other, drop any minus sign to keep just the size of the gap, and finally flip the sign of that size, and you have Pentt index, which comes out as -2.9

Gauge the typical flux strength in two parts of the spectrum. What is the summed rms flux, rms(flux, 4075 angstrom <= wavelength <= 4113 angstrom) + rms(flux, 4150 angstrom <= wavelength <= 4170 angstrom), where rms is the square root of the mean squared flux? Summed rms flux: 29.0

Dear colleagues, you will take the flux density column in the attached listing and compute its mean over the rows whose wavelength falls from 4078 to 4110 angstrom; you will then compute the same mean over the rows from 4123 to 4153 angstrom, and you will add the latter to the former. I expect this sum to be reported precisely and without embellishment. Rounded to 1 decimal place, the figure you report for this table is 29.5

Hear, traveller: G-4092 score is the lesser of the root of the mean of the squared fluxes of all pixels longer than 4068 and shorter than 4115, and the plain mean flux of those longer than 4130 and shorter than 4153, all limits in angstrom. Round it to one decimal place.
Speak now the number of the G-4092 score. 13.5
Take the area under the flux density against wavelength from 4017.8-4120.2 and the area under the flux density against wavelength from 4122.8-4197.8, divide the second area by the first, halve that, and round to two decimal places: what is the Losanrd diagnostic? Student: 0.34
